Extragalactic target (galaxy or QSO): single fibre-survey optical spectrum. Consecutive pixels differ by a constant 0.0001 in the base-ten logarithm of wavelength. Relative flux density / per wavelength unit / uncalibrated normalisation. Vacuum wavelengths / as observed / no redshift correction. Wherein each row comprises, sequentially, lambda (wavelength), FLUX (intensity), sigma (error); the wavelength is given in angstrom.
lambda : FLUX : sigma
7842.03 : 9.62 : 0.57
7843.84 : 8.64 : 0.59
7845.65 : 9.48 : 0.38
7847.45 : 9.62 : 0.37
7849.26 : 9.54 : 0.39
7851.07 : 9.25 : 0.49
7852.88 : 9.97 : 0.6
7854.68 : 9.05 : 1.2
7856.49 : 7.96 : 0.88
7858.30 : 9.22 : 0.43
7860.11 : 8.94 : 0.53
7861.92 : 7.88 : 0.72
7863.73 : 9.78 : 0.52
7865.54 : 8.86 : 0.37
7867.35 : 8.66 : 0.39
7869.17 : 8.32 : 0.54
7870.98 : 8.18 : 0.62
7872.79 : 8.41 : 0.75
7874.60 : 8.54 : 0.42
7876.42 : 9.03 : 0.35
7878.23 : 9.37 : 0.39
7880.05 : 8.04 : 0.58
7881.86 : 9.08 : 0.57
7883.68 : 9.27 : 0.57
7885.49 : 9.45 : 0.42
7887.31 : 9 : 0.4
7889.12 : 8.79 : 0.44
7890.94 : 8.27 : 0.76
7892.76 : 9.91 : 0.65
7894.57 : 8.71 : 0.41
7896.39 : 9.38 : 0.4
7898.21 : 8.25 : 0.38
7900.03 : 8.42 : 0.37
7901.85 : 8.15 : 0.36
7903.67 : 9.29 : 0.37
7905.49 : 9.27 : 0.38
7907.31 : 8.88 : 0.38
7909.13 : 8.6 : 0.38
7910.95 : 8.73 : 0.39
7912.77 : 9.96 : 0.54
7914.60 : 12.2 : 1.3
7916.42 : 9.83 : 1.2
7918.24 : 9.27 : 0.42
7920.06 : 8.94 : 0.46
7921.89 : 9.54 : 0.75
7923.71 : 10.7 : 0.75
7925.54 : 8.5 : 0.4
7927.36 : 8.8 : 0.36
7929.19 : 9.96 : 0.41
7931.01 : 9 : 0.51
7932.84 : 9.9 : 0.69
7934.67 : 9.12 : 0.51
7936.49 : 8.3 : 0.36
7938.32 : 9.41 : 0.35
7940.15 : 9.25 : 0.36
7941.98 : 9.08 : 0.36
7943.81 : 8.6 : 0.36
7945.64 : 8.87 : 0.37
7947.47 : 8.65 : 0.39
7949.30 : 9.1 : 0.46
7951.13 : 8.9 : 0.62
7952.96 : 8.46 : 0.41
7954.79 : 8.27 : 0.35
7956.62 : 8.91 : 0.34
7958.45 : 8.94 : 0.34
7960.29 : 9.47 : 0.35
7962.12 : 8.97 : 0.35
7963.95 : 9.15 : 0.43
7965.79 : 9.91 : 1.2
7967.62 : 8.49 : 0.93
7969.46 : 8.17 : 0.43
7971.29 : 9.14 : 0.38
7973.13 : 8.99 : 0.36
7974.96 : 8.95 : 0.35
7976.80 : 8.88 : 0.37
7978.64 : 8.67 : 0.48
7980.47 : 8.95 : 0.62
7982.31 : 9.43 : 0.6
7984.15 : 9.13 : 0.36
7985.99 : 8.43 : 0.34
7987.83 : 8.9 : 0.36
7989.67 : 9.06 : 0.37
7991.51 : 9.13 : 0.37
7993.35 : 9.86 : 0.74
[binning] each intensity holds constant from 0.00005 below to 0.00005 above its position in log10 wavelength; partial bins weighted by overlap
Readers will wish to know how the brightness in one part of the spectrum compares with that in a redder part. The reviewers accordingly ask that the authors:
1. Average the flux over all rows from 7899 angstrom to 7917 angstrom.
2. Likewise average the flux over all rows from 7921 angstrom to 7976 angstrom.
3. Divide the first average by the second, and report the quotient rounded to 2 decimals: 1.03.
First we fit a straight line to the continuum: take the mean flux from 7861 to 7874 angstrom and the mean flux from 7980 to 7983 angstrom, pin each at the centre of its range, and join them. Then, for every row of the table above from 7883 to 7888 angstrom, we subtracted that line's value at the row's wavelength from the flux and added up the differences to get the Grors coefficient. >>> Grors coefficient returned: 1.7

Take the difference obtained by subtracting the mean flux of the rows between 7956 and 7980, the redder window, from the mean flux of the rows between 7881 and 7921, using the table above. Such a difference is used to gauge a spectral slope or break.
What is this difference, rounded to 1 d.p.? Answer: 0.2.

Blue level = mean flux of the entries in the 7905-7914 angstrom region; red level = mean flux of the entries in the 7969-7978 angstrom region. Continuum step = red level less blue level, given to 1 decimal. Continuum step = -0.3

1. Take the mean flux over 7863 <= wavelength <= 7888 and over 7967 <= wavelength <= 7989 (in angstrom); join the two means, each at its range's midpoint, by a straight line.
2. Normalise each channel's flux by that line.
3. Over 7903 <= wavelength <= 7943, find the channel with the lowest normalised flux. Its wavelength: 7936.49 angstrom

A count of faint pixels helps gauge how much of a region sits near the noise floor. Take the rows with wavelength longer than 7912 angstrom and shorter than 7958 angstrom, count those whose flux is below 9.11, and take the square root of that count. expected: 3.7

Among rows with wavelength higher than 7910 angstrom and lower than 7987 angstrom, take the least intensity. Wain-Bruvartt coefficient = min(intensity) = 8.17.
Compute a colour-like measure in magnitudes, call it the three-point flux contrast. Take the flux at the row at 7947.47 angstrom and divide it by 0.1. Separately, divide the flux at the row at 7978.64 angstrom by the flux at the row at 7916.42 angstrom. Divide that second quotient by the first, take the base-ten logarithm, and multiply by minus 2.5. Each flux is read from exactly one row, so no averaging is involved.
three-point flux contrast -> 4.98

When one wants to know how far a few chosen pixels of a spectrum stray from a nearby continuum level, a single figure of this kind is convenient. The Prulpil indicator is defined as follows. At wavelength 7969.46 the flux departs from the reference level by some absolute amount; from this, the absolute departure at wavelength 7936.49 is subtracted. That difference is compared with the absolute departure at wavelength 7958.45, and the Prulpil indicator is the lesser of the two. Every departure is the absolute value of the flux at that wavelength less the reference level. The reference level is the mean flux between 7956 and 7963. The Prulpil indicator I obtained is 0.13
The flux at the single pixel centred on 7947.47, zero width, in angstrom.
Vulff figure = 8.65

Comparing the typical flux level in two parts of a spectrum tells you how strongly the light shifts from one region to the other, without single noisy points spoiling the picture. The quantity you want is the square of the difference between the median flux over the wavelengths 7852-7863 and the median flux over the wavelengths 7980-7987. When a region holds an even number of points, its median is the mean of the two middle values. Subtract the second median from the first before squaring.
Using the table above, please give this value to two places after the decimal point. 0.00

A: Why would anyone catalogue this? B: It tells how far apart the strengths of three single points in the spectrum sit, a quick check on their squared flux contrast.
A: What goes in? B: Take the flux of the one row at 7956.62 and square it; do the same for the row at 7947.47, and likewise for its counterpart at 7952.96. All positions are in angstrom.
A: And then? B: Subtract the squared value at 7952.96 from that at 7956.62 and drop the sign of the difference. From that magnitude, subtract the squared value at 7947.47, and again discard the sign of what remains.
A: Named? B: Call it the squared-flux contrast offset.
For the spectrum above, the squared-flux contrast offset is 67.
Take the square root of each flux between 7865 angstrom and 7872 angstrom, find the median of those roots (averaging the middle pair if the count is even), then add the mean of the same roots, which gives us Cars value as 5.83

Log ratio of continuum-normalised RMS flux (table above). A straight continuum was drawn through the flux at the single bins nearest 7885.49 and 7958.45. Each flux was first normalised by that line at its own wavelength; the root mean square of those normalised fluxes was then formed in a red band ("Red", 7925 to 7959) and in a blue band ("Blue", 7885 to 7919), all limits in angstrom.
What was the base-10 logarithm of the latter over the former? 0.00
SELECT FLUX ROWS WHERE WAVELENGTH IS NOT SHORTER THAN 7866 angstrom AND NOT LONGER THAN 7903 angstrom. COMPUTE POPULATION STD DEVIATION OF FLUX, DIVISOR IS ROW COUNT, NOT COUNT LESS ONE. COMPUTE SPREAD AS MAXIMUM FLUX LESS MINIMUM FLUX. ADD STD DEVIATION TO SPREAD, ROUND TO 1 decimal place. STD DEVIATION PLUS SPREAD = 2.4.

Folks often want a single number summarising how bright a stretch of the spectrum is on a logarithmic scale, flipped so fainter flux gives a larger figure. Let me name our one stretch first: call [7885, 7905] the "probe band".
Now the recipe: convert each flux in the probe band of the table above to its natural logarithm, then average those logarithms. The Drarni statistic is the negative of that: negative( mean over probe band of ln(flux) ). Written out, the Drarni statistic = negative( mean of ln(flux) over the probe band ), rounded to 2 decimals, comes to -2.18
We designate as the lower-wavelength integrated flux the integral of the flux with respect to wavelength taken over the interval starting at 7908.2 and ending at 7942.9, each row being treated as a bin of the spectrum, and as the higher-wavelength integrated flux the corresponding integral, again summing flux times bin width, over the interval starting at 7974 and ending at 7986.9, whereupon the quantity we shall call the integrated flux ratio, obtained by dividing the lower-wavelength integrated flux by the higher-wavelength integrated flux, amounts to 2.8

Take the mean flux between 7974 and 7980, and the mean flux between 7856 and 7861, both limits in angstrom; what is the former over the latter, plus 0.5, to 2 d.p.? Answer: 1.51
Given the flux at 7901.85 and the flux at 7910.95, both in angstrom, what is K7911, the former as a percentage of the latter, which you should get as 93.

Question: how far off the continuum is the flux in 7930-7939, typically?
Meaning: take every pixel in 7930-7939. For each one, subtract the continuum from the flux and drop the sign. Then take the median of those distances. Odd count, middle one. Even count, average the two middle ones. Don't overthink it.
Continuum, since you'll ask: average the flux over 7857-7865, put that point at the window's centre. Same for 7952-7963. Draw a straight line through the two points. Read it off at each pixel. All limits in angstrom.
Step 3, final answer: 0.55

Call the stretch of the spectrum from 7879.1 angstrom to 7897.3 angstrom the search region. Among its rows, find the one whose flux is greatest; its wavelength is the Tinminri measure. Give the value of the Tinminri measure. 7892.76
